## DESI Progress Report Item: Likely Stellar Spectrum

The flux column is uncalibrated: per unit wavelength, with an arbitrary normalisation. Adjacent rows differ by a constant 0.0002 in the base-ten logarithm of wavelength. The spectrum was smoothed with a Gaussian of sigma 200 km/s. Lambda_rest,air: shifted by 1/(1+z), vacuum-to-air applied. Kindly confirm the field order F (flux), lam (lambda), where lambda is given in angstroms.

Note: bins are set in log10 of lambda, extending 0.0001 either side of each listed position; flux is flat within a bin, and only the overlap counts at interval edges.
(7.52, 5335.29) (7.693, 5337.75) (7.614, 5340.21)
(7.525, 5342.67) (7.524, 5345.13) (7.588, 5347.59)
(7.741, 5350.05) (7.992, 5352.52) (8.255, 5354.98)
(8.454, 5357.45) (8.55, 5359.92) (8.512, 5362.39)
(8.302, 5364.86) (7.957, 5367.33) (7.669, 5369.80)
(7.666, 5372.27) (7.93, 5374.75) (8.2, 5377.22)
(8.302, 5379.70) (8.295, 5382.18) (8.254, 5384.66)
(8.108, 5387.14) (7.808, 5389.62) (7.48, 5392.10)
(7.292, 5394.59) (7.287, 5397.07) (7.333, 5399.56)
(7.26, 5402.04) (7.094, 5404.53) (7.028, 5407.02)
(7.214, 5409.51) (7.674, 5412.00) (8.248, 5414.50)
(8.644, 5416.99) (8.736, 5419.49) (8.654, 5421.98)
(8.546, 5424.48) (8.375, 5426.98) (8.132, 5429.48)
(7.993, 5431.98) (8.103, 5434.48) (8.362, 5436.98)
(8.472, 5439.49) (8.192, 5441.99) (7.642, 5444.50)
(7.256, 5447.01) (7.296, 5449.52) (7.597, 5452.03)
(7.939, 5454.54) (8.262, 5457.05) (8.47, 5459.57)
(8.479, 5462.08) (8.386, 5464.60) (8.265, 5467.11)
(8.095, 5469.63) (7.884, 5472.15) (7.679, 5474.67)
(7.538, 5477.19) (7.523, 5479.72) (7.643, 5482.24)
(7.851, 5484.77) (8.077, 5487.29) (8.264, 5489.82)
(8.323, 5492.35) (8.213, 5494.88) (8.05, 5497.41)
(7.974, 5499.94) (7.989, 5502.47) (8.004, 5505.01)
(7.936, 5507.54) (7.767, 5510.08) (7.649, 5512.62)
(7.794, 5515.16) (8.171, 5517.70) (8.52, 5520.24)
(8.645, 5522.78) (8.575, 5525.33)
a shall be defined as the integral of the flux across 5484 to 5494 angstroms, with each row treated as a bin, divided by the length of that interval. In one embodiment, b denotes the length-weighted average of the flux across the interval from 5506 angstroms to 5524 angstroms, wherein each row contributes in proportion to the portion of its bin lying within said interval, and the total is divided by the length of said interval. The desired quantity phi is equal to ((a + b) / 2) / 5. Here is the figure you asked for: 1.62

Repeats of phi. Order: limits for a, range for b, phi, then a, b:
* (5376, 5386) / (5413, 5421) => 1.68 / 8.26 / 8.52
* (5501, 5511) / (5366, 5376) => 1.57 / 7.93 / 7.82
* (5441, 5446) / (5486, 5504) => 1.60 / 7.86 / 8.13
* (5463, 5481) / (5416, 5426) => 1.66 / 7.92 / 8.64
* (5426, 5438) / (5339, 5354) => 1.59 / 8.19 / 7.68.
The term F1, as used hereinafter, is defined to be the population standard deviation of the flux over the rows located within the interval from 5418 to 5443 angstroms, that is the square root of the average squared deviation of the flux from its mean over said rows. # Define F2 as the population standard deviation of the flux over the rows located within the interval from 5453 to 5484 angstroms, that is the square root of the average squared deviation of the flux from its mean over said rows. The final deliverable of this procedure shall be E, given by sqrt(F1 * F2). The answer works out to 0.29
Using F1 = 0.24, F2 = 0.35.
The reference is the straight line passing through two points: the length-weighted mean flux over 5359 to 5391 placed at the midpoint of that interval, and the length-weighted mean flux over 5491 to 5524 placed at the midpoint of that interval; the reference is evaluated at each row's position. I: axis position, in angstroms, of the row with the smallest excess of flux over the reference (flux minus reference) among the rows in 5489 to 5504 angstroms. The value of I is 5499.94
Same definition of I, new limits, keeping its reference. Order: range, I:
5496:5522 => 5512.62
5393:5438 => 5407.02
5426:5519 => 5447.01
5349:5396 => 5394.59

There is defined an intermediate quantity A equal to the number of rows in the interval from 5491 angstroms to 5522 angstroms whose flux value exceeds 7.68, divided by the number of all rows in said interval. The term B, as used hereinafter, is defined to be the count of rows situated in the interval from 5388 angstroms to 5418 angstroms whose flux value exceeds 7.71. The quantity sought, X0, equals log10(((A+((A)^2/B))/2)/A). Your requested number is -0.185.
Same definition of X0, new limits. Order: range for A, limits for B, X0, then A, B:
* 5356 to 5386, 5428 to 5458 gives -0.258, 0.83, 8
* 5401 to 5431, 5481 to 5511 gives -0.279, 0.58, 11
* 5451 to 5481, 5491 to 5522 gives -0.275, 0.67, 11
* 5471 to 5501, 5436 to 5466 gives -0.266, 0.67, 8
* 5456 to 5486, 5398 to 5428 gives -0.255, 0.67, 6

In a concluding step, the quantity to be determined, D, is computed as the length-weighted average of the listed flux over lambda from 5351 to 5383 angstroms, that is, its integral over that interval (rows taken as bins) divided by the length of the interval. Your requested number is 8.15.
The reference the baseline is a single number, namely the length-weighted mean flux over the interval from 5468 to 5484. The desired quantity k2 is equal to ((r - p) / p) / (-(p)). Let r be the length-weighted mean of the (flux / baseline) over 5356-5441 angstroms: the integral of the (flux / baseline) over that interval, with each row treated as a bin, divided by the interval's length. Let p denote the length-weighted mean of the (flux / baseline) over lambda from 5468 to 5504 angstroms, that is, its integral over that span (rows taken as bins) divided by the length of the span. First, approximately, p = 1.03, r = 1.03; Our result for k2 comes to -0.01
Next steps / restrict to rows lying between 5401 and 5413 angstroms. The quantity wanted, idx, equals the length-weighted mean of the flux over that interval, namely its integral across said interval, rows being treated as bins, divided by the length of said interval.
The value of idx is 7.2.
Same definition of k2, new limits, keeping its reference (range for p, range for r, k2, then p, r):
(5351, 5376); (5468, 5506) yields 0.02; 1.05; 1.03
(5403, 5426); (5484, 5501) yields -0.02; 1.03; 1.05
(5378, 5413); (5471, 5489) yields -0.02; 0.98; 1.00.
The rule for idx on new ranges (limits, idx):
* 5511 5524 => 8.1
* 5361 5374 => 8.0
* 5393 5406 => 7.3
